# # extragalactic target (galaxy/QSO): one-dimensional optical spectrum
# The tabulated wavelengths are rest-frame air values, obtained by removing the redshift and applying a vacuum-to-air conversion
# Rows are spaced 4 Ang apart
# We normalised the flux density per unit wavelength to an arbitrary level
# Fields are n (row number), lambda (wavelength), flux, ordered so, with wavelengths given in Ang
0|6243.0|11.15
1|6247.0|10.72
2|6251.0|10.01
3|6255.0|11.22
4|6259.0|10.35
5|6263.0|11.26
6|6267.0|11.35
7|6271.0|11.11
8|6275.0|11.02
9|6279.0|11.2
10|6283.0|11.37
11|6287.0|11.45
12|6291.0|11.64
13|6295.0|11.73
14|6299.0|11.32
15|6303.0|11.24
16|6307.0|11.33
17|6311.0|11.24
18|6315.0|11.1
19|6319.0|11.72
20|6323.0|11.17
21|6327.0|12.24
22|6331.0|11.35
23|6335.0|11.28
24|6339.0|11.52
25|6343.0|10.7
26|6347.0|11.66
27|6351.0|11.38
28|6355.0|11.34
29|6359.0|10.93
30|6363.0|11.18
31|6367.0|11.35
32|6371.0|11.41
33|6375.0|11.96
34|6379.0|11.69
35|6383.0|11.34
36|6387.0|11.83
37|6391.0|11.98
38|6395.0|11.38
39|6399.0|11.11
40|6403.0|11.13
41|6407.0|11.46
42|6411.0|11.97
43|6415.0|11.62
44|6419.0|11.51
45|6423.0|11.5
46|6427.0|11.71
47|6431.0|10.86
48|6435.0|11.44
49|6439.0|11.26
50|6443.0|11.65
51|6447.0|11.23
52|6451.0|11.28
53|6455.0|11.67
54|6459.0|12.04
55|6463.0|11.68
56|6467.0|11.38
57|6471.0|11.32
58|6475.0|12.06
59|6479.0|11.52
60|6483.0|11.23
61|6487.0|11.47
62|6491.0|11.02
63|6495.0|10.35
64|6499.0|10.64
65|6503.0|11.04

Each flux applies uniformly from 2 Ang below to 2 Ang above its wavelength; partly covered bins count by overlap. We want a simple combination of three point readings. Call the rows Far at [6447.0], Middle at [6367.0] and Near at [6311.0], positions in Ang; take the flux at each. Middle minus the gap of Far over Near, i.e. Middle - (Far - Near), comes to 11.4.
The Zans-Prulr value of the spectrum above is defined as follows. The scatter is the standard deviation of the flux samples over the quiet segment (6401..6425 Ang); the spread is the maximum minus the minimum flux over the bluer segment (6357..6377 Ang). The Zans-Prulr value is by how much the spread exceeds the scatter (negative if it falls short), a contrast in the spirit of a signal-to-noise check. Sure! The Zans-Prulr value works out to 0.8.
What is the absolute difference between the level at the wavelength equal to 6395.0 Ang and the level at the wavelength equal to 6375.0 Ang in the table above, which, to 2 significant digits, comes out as 0.58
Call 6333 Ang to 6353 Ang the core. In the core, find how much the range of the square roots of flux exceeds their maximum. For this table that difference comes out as -3.27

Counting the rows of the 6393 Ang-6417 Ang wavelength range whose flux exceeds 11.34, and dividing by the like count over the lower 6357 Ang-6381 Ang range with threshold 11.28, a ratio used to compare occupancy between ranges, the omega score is 1.00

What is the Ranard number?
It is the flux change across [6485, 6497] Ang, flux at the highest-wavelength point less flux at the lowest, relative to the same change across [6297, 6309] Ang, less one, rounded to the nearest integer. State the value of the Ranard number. -113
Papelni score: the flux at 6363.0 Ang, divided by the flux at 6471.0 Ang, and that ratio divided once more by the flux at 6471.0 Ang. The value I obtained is 0.087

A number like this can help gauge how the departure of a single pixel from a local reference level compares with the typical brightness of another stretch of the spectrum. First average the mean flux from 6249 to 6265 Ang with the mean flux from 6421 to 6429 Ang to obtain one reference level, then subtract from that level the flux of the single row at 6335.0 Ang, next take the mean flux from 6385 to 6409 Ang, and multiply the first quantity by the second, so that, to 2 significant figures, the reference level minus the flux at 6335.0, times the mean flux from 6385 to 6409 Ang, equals -1.4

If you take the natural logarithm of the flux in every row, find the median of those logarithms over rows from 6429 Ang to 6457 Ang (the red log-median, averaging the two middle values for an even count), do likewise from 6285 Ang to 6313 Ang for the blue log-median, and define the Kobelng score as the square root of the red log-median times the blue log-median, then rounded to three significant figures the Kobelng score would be 2.43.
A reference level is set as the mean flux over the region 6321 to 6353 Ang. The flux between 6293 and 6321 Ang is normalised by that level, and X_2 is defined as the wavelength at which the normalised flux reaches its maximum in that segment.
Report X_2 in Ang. 6295.0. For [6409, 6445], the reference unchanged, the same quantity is 6411.0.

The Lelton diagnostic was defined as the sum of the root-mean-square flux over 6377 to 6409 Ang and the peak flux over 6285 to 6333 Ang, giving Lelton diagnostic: 23.7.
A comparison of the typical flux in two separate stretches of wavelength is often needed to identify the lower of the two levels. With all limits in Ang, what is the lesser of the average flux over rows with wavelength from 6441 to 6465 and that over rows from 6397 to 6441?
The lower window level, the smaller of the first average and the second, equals 11.4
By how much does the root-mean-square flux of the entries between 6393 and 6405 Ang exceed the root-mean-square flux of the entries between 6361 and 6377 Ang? -0.27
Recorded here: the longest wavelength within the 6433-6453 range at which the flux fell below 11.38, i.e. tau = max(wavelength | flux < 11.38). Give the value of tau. 6451.0 Ang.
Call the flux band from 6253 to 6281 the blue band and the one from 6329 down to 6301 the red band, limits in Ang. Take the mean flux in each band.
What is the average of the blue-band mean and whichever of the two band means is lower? 11.1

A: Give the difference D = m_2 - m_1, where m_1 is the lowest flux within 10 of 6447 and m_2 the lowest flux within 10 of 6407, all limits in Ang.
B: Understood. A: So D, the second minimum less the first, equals -0.1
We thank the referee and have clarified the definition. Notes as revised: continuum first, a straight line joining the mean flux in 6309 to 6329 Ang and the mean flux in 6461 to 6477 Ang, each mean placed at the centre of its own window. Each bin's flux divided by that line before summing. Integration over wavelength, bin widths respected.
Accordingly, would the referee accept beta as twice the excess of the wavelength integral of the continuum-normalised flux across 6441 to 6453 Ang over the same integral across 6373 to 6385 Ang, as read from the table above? -0.7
